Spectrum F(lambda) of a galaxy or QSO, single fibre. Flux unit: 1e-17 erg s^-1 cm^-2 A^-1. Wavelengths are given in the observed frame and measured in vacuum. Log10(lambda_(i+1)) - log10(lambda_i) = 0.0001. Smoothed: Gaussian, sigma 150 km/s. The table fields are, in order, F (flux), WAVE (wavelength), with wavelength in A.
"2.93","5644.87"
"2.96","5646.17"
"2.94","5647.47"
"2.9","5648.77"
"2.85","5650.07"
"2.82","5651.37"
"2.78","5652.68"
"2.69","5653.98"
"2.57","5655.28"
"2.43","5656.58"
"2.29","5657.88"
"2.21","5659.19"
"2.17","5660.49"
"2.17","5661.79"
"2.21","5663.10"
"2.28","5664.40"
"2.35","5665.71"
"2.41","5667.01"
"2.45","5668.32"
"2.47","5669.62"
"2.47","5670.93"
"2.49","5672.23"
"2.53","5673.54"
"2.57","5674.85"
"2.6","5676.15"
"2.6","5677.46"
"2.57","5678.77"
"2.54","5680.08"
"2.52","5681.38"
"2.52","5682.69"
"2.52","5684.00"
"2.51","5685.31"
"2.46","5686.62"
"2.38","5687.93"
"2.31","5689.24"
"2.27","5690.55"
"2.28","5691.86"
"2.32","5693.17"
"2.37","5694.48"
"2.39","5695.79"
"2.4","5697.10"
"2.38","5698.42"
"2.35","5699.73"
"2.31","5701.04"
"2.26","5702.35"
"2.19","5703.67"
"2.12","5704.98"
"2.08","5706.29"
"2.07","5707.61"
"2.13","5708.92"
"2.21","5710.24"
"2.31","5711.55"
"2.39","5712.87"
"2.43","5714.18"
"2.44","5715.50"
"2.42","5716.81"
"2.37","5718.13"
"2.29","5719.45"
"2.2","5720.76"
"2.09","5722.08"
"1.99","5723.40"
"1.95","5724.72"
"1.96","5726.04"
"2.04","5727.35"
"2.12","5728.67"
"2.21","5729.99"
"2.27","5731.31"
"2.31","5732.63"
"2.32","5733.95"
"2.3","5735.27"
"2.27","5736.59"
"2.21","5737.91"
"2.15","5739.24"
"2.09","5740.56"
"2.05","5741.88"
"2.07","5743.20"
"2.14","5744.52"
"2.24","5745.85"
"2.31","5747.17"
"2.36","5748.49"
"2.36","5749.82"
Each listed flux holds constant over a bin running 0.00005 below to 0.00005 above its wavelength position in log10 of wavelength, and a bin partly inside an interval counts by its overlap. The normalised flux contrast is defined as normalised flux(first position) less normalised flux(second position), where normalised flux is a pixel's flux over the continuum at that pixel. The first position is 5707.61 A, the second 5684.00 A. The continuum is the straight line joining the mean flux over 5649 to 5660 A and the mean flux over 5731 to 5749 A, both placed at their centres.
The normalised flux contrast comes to -0.15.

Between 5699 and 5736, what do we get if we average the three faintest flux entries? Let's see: 1.97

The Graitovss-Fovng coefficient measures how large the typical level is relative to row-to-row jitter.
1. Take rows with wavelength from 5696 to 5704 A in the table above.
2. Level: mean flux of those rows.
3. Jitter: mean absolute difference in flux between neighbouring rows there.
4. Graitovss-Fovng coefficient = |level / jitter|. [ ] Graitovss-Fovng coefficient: 55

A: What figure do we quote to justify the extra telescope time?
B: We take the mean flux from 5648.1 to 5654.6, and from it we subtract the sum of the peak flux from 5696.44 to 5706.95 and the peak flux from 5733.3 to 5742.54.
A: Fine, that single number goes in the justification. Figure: -1.9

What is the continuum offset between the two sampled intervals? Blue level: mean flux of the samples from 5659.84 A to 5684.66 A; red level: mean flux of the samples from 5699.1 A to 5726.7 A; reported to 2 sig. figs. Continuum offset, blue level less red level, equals 0.23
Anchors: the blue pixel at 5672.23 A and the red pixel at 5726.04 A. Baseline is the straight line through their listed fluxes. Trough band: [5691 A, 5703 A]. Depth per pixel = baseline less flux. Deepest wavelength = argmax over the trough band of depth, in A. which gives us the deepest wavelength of 5691.86 A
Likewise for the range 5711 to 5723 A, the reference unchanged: 5722.08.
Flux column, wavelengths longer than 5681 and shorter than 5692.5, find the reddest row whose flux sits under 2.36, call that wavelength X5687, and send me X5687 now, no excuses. 5691.86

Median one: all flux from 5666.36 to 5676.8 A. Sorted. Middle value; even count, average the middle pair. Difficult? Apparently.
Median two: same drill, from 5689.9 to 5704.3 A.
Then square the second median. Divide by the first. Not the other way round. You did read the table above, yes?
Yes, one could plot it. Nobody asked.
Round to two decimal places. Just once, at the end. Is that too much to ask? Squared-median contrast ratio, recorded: 2.17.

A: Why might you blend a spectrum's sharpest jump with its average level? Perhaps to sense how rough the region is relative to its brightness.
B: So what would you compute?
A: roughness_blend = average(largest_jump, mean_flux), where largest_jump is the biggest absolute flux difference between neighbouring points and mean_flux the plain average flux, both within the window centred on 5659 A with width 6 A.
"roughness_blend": 1.20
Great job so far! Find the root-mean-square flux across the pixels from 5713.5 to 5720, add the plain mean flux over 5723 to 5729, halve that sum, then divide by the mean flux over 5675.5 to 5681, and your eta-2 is 0.85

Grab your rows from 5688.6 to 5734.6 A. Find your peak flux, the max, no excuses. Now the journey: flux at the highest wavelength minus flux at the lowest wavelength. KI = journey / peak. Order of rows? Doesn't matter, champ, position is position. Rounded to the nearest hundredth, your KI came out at 0.00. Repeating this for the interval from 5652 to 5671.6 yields -0.11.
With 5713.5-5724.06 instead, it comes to -0.18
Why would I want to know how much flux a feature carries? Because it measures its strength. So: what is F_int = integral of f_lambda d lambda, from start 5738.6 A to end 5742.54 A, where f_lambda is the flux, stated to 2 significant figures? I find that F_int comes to 8.3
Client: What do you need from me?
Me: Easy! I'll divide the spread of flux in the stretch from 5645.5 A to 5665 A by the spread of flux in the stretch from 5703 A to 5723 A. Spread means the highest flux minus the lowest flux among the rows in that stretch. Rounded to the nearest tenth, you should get 2.1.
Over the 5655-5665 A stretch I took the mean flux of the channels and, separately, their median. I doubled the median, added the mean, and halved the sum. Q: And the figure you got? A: 3.4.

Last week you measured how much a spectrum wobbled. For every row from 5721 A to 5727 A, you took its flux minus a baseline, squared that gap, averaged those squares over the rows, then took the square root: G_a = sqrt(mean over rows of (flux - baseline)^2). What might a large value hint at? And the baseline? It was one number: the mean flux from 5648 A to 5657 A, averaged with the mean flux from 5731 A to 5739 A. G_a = 0.51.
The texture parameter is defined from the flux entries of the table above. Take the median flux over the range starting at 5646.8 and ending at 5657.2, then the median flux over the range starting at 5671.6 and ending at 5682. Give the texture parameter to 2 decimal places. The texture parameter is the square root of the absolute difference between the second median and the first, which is 0.49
